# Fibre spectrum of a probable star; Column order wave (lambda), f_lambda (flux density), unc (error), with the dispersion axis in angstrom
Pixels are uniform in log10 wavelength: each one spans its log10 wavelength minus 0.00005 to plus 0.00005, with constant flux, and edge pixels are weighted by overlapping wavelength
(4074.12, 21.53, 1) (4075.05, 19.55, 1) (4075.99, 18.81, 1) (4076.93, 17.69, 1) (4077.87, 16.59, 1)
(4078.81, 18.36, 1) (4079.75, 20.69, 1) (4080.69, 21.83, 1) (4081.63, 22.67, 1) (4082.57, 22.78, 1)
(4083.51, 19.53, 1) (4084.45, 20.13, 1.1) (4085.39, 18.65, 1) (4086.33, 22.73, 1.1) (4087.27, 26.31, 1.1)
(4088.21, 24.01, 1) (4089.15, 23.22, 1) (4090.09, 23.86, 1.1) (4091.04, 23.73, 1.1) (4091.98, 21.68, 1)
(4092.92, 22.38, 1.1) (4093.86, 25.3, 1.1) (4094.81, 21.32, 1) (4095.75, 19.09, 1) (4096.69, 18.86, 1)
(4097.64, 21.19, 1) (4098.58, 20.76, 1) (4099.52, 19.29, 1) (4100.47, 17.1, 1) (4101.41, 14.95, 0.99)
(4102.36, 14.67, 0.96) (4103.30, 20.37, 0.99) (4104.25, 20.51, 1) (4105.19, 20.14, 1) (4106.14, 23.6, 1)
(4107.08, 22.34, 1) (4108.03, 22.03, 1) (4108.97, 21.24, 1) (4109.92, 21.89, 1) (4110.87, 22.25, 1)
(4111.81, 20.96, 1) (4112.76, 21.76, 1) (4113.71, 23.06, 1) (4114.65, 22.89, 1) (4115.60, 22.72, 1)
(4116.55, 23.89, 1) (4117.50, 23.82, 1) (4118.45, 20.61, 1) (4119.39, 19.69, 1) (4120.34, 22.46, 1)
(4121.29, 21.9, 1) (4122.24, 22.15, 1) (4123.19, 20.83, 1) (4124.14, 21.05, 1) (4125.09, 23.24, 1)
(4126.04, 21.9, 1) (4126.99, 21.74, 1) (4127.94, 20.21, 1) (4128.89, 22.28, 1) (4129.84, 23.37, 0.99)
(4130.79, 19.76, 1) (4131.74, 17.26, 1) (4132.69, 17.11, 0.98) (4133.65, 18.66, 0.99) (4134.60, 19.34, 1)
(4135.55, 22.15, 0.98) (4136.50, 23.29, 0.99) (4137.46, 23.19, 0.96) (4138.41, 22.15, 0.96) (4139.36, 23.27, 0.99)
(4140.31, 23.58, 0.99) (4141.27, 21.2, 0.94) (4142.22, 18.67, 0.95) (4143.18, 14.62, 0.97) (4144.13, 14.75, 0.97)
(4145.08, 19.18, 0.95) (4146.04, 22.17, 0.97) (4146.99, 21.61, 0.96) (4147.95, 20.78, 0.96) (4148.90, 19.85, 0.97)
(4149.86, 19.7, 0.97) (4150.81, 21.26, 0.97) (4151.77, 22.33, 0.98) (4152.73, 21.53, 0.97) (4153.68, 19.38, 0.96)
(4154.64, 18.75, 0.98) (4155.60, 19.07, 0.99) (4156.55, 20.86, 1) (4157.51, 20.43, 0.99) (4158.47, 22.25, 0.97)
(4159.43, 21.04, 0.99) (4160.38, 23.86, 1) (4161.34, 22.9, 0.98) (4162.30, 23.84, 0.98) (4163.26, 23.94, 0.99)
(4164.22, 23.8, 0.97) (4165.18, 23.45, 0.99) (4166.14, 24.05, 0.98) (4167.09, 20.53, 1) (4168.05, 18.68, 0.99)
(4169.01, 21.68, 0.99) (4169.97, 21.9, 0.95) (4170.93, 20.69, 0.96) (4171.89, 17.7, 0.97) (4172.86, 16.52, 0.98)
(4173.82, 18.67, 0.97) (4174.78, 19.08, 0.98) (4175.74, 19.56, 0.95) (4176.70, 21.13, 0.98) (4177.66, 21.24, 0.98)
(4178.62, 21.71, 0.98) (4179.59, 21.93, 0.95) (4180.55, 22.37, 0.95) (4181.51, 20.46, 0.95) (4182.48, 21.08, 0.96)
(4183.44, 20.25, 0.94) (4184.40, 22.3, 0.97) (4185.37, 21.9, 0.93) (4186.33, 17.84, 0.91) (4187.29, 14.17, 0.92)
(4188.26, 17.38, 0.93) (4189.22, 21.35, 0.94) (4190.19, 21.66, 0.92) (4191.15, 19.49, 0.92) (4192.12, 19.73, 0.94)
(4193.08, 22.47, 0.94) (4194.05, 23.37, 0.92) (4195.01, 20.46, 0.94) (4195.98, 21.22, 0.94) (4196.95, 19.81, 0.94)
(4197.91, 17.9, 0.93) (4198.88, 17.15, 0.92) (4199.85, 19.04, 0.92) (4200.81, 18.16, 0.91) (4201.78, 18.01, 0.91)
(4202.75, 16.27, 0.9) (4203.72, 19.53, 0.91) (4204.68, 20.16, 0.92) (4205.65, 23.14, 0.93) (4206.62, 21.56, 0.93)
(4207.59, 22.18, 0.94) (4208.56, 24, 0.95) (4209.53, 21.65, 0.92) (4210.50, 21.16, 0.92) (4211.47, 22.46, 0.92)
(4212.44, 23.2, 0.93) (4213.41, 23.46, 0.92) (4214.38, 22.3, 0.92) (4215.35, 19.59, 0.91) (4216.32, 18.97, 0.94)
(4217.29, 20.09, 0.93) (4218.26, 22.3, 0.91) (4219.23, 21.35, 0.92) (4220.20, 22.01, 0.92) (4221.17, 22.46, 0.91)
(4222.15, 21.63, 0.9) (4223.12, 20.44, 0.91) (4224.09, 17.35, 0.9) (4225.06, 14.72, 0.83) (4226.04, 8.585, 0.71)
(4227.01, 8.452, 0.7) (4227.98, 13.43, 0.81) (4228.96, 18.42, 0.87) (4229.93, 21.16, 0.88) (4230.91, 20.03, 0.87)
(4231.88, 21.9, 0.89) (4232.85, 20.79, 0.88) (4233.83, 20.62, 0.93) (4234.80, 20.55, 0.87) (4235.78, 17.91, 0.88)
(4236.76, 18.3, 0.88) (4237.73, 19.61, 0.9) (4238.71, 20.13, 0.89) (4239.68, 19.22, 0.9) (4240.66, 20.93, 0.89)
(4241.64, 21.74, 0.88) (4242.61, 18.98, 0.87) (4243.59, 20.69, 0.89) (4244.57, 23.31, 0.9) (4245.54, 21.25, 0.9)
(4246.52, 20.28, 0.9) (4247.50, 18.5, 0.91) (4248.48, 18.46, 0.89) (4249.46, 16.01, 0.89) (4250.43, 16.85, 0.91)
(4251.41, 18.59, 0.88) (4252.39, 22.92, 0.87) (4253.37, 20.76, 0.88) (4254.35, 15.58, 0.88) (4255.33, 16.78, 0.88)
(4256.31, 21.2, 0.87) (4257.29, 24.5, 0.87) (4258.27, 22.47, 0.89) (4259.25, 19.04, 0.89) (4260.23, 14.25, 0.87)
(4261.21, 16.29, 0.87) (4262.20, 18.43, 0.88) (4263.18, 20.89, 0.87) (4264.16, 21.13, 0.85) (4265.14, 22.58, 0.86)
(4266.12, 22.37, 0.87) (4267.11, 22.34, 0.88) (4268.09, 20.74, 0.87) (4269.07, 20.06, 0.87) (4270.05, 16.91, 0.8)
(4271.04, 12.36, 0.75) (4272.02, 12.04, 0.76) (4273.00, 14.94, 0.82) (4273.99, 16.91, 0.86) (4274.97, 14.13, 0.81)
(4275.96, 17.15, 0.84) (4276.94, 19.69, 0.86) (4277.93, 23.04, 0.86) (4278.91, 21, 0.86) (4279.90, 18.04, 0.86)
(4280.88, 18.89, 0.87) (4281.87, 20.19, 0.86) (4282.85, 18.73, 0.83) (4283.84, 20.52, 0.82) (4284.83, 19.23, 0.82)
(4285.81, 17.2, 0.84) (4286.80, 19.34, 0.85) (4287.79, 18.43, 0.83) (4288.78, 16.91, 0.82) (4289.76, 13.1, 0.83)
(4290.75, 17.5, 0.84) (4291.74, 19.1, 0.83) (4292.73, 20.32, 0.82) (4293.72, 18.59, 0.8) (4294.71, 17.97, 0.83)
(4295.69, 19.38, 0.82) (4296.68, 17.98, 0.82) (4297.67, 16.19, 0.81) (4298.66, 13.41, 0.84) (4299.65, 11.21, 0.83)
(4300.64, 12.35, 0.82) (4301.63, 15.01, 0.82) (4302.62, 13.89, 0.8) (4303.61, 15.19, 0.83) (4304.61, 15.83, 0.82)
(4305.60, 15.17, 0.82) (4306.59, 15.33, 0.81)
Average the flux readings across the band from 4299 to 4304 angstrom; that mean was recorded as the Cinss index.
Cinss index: 13.5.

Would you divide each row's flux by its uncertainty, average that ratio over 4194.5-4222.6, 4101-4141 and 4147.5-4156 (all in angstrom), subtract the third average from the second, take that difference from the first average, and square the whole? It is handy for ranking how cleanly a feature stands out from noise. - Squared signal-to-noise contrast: 481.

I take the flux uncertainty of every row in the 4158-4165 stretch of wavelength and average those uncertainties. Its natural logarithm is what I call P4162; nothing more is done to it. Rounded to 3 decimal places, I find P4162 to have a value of -0.017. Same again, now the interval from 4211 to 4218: -0.079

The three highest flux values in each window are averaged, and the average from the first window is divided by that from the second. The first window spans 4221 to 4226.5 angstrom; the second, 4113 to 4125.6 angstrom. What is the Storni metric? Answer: 0.91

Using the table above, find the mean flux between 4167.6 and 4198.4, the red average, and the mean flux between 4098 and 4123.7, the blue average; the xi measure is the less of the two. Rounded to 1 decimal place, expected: 20.2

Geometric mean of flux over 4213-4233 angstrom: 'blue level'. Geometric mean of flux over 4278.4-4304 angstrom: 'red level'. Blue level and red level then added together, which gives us 35.5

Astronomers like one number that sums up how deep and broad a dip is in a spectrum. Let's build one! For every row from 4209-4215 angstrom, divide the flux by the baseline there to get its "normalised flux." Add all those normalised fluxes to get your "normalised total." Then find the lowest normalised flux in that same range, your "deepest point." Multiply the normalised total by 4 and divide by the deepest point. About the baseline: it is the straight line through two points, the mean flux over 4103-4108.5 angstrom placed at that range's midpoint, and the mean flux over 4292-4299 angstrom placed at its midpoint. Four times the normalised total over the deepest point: 25.4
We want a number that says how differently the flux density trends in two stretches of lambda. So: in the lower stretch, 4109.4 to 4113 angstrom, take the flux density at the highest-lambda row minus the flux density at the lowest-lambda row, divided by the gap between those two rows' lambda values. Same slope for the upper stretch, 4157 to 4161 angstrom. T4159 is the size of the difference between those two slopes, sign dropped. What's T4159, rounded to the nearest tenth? 1.2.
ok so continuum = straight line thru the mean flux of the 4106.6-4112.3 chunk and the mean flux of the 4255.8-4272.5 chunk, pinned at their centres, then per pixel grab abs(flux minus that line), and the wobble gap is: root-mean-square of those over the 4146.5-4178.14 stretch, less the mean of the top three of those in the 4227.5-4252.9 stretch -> -3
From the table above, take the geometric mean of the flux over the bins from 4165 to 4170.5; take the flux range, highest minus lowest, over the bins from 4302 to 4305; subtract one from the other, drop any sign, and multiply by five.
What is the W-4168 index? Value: 98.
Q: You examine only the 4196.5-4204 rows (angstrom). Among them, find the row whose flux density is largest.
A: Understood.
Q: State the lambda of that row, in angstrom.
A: 4196.95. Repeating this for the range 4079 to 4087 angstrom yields 4082.57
